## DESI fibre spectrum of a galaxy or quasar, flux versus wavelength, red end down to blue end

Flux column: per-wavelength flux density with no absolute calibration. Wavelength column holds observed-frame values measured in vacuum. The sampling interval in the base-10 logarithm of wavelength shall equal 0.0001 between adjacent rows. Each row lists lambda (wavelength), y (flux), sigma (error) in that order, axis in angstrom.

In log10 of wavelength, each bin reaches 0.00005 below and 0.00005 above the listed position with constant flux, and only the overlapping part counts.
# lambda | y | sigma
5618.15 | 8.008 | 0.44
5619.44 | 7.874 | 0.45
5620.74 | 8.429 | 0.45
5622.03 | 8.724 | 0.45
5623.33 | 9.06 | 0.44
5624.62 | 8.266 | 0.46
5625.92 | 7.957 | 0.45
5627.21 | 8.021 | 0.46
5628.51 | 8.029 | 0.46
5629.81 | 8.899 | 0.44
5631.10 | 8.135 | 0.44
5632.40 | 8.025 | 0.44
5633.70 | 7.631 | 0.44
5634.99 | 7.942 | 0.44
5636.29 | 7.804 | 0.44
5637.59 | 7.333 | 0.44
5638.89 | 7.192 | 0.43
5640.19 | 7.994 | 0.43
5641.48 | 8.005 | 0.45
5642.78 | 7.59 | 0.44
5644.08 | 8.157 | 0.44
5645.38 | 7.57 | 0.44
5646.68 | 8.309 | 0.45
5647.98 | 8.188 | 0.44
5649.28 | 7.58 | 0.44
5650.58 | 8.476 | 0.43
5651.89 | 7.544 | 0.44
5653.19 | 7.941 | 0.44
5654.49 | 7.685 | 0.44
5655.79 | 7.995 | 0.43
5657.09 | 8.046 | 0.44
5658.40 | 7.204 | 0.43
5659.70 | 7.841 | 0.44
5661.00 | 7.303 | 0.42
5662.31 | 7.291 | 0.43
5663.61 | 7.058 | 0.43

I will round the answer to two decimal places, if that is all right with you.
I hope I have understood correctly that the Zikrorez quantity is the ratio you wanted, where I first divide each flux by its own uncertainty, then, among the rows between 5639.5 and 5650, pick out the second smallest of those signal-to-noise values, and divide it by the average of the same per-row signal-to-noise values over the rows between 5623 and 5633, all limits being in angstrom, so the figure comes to 0.93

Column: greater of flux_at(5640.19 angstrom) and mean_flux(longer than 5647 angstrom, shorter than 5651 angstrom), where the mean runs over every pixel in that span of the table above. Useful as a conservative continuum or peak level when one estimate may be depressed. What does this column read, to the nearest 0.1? 8.1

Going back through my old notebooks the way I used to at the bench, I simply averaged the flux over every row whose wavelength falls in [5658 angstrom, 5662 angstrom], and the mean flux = 7.45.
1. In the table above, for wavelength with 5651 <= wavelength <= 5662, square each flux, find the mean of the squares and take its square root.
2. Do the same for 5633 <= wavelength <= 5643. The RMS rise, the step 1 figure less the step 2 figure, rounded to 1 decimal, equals 0.0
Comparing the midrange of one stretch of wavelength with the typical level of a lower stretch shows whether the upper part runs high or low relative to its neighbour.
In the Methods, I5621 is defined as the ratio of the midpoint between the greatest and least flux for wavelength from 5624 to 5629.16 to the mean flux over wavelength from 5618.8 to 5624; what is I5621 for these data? 0.95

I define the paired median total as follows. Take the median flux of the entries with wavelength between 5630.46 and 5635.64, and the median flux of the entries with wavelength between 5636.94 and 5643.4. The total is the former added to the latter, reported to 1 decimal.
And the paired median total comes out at 15.6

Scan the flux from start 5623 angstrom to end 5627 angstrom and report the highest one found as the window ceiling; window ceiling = 9.06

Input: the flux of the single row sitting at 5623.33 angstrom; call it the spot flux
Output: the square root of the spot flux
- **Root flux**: 3.01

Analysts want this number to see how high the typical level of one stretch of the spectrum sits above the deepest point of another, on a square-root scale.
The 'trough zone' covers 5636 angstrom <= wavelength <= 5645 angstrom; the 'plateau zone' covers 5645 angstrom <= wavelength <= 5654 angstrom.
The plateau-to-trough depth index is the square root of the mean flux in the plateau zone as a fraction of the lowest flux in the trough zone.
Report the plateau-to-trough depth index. 1.05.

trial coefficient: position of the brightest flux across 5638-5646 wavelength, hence 5644.08 angstrom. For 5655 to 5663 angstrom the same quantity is 5657.09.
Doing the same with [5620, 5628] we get 5623.33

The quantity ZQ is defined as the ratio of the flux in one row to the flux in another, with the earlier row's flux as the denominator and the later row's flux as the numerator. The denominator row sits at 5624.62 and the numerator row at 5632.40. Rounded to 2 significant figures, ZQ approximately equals 0.97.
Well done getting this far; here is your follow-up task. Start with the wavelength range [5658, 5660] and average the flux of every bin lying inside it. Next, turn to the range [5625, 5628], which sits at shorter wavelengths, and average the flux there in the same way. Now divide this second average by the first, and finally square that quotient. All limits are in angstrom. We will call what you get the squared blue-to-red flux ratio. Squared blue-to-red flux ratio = 1.13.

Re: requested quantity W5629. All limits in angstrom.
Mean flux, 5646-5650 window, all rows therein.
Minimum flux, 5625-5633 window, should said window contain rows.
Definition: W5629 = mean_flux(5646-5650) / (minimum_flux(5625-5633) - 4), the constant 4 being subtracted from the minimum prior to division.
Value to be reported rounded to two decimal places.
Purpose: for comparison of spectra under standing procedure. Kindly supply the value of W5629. 2.03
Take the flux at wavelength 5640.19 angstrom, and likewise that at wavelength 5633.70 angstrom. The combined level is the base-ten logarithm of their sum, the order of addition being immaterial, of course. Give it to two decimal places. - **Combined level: 1.19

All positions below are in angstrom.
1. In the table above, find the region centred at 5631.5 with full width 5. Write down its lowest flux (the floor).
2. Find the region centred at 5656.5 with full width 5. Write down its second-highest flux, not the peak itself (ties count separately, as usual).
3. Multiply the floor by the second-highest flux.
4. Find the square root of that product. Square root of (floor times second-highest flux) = 7.81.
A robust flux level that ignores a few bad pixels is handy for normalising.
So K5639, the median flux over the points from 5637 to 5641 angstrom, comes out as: 7.33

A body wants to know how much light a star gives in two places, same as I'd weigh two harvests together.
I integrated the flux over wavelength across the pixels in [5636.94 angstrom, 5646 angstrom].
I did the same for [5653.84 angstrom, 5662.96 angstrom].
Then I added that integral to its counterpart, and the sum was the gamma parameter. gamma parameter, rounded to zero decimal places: 139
